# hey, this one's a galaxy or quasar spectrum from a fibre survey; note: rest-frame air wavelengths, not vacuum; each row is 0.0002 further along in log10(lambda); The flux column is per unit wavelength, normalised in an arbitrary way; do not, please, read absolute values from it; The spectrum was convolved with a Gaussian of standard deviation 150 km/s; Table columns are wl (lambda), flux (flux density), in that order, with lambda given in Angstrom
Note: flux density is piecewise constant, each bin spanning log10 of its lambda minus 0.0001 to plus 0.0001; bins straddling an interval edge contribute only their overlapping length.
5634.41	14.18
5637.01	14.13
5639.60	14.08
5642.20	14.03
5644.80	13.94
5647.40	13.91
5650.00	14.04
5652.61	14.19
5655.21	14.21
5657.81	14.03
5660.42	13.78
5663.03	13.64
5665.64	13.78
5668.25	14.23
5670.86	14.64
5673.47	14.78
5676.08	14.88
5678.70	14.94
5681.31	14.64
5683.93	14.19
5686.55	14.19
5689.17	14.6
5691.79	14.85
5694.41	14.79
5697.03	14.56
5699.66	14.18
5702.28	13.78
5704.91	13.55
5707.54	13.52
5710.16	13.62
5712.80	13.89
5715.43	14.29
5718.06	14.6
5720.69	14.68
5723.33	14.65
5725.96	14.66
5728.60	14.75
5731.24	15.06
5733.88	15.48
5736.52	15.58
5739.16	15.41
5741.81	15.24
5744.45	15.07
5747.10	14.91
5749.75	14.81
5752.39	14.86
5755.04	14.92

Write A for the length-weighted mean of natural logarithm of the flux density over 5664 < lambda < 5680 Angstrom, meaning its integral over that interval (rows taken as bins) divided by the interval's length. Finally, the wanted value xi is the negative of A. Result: -2.68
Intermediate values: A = 2.68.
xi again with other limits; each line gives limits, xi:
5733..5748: -2.73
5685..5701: -2.68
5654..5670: -2.64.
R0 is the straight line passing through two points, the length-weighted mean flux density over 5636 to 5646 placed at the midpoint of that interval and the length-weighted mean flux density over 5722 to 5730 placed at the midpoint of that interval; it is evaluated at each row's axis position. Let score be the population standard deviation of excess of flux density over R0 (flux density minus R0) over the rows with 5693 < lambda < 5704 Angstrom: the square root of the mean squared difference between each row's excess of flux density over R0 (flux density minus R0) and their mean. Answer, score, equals 0.41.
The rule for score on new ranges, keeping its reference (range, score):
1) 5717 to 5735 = 0.26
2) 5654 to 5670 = 0.23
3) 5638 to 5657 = 0.09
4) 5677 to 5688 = 0.34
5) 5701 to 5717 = 0.24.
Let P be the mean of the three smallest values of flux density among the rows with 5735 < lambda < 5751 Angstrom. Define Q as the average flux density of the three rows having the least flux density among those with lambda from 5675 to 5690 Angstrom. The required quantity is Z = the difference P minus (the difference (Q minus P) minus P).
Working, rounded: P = 14.9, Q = 14.3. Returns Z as 30.5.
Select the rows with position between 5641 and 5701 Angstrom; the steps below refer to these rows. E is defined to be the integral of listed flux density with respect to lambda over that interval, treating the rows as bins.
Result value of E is 858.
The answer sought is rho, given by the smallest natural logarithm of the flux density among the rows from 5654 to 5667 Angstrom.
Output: 2.61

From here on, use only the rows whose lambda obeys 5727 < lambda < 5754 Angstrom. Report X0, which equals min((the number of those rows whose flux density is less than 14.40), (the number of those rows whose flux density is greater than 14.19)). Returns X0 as 0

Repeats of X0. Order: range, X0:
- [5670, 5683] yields 0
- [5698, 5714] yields 0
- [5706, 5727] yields 4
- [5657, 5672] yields 2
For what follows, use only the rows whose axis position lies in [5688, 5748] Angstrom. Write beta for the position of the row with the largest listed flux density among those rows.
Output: 5736.52 Angstrom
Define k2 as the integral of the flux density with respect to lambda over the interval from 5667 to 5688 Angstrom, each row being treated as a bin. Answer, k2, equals 306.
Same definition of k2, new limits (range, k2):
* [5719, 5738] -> 285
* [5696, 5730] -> 483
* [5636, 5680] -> 624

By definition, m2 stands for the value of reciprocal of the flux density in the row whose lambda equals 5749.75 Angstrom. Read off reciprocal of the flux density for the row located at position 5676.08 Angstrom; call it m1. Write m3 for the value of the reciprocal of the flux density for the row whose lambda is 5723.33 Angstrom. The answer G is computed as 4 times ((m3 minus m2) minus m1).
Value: -0.27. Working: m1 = 0.067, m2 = 0.0675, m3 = 0.068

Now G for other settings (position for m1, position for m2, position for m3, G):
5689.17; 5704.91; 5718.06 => -0.30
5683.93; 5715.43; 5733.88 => -0.30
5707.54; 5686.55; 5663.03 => -0.28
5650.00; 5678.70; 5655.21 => -0.27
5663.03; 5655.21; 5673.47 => -0.30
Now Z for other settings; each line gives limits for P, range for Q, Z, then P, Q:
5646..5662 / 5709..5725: 27.8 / 13.9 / 13.9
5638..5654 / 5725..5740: 27.1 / 14.0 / 14.8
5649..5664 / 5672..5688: 27.1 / 13.8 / 14.3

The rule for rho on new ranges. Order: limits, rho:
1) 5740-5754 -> 2.70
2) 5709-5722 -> 2.61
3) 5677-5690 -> 2.65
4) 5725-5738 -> 2.69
